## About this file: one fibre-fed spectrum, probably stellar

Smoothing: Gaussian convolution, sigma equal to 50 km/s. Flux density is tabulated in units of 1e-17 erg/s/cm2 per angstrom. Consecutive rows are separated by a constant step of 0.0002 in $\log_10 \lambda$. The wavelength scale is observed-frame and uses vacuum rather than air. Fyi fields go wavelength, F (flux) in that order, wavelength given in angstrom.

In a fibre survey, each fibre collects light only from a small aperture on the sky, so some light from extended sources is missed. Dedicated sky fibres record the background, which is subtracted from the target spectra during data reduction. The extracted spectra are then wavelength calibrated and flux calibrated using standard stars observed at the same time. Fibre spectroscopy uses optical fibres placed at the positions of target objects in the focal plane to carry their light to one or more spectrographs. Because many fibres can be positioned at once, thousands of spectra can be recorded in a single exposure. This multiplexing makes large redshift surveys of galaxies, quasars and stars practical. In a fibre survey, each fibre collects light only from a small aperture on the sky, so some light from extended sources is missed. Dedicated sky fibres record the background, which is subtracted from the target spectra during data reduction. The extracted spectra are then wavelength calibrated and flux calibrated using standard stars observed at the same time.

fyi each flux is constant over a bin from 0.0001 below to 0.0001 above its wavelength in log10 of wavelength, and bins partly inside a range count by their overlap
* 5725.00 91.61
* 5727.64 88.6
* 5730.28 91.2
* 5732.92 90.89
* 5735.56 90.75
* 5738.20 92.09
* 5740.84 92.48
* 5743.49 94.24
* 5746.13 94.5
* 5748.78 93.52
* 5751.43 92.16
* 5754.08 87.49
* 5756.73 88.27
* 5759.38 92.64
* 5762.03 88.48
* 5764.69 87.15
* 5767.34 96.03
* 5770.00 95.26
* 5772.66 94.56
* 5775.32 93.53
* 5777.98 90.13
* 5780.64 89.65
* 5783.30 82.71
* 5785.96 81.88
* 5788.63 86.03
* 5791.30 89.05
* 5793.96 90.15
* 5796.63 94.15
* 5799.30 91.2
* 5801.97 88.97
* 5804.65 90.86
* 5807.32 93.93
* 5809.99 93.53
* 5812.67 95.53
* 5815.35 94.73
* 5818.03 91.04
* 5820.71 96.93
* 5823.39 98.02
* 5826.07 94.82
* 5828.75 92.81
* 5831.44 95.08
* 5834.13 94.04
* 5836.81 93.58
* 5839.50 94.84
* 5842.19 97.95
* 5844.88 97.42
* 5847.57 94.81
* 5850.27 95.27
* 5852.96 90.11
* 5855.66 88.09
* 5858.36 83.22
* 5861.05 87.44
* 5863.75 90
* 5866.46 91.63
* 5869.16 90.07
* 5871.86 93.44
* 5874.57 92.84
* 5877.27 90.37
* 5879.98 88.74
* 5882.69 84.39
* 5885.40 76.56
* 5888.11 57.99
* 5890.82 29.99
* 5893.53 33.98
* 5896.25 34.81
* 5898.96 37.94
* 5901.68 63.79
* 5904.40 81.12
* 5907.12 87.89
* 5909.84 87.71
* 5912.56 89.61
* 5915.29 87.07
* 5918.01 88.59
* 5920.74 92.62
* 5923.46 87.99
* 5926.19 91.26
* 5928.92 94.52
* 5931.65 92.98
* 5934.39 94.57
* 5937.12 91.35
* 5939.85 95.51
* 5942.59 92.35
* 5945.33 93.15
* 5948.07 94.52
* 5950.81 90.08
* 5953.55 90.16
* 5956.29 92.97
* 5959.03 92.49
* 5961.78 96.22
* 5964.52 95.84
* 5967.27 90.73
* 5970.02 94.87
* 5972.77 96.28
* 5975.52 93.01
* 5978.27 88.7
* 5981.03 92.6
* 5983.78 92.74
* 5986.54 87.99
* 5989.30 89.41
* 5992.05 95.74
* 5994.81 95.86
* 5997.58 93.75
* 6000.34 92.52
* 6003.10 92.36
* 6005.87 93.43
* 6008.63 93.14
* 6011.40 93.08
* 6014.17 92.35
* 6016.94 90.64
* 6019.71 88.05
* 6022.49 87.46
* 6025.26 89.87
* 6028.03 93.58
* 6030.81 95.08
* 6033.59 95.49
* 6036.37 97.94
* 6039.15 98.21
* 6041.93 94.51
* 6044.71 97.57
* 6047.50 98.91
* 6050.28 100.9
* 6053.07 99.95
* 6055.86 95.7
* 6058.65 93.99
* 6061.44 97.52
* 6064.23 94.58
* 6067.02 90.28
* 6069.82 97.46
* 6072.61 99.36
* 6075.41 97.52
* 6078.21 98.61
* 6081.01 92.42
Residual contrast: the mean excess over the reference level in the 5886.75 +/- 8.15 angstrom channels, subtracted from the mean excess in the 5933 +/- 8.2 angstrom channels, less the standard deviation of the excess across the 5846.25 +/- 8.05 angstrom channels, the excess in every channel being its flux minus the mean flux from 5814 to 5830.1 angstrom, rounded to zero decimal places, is 29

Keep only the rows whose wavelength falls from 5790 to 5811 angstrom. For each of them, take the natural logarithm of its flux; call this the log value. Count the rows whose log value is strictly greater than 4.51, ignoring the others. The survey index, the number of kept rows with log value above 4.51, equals 4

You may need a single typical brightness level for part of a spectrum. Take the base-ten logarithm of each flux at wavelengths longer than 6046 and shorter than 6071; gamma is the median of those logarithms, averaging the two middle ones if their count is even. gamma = 1.99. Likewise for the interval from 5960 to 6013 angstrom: 1.97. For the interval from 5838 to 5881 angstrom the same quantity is 1.96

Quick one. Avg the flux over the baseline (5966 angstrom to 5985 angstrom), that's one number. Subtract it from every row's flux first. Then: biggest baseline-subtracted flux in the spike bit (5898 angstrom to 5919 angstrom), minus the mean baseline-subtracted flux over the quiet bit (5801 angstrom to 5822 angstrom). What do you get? -4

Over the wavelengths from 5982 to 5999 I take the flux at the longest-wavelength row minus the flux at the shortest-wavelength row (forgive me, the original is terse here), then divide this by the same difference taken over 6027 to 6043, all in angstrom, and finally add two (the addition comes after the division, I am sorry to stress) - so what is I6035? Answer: 3.1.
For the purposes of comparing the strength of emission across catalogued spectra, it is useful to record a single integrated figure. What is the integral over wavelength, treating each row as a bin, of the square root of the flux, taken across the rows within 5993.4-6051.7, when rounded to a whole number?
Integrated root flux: 565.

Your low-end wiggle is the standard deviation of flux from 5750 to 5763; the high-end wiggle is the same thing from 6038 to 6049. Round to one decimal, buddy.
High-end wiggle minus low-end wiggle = -0.5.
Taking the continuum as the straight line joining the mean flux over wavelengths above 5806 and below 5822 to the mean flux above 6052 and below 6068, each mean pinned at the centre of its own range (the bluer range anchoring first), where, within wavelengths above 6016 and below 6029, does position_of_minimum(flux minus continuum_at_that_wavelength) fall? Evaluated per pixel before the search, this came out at 6022.49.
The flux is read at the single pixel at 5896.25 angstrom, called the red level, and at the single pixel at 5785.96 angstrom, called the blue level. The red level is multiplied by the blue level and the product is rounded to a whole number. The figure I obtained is 2850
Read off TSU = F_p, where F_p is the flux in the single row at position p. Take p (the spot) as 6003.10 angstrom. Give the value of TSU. 92.36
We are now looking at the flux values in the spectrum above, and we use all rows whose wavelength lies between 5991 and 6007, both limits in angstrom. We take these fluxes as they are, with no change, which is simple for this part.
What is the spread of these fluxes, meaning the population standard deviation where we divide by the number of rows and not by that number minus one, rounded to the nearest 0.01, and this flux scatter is 1.40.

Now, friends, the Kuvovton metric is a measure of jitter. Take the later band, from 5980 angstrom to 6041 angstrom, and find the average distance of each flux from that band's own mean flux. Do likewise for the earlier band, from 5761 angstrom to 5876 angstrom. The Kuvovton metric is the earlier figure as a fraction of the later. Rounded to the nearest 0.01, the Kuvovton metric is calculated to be 1.45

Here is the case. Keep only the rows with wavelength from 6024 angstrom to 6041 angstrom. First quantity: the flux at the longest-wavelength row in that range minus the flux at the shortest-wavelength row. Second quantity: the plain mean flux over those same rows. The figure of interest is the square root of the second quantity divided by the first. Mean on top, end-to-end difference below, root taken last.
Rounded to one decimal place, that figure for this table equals 3.4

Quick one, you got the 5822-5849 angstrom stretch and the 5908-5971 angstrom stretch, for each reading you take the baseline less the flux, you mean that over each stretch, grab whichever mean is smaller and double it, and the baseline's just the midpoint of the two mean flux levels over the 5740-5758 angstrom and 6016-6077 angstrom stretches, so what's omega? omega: -4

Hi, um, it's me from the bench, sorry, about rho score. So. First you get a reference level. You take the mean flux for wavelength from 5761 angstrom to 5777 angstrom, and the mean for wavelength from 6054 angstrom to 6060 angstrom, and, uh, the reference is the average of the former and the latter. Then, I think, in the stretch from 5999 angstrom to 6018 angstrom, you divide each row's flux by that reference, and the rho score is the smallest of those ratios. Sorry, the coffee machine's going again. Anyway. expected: 0.97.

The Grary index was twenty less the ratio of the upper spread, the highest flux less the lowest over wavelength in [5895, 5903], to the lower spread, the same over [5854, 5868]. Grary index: 16.6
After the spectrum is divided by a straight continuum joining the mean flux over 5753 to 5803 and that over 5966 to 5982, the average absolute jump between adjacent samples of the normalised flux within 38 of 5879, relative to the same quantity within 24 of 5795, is 2.29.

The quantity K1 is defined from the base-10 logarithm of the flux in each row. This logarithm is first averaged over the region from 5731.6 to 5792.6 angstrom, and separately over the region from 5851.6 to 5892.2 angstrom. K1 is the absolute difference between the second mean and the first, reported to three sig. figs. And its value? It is 0.0550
